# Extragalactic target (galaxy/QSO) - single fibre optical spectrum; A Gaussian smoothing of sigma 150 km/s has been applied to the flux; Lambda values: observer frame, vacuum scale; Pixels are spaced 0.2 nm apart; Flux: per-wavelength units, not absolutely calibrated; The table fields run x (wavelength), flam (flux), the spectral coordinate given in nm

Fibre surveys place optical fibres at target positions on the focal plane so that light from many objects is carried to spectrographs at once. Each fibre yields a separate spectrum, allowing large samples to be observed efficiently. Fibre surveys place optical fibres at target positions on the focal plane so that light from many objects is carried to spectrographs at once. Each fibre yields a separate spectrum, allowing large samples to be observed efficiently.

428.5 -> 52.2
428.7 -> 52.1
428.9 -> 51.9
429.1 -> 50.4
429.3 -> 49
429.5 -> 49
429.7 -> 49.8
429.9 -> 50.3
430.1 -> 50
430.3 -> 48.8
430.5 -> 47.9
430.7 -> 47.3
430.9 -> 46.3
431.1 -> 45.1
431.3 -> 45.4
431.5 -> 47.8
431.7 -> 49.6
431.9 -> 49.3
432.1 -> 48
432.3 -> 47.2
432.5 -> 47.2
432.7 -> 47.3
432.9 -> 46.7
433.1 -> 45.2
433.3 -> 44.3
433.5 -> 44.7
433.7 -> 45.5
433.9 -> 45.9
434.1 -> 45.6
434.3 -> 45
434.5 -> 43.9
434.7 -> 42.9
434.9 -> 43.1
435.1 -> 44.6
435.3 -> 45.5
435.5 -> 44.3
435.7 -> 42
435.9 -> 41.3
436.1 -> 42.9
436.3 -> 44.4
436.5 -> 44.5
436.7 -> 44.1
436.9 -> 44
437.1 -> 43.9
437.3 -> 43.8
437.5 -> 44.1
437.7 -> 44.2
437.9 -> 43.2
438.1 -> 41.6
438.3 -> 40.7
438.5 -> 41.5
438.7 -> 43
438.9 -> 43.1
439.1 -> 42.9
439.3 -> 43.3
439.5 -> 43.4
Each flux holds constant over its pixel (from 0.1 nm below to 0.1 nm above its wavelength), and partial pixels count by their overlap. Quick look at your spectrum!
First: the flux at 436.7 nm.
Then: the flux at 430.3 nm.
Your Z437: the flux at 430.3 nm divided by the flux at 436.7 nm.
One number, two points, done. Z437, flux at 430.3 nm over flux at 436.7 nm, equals 1.11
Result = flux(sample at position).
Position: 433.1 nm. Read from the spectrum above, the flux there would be 45.2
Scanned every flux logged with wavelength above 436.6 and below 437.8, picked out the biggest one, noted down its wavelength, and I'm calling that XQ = 437.7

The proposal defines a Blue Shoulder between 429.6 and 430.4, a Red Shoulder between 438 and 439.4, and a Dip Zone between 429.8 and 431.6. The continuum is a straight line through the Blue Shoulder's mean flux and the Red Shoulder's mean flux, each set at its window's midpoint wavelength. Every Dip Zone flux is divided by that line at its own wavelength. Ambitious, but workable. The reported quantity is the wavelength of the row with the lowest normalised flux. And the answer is 431.1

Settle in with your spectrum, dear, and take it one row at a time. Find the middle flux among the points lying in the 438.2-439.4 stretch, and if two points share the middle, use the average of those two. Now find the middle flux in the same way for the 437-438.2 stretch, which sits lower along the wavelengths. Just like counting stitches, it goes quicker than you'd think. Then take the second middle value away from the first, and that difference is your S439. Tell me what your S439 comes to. -0.9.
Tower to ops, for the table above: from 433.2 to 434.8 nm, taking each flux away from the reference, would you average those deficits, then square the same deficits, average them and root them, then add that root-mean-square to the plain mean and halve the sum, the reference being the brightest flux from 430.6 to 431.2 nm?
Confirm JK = 2.7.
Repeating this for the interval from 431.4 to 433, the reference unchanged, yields 0.3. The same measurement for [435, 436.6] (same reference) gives 3.7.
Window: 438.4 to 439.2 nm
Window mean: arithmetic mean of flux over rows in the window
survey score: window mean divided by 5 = 8.5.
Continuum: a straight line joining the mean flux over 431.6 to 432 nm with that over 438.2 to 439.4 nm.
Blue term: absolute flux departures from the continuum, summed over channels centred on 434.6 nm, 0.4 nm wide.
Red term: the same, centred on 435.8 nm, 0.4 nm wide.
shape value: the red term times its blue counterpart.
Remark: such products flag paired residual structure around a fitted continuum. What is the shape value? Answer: 49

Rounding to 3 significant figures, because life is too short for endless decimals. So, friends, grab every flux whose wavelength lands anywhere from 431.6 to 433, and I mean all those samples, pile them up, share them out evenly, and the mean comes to 47.9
